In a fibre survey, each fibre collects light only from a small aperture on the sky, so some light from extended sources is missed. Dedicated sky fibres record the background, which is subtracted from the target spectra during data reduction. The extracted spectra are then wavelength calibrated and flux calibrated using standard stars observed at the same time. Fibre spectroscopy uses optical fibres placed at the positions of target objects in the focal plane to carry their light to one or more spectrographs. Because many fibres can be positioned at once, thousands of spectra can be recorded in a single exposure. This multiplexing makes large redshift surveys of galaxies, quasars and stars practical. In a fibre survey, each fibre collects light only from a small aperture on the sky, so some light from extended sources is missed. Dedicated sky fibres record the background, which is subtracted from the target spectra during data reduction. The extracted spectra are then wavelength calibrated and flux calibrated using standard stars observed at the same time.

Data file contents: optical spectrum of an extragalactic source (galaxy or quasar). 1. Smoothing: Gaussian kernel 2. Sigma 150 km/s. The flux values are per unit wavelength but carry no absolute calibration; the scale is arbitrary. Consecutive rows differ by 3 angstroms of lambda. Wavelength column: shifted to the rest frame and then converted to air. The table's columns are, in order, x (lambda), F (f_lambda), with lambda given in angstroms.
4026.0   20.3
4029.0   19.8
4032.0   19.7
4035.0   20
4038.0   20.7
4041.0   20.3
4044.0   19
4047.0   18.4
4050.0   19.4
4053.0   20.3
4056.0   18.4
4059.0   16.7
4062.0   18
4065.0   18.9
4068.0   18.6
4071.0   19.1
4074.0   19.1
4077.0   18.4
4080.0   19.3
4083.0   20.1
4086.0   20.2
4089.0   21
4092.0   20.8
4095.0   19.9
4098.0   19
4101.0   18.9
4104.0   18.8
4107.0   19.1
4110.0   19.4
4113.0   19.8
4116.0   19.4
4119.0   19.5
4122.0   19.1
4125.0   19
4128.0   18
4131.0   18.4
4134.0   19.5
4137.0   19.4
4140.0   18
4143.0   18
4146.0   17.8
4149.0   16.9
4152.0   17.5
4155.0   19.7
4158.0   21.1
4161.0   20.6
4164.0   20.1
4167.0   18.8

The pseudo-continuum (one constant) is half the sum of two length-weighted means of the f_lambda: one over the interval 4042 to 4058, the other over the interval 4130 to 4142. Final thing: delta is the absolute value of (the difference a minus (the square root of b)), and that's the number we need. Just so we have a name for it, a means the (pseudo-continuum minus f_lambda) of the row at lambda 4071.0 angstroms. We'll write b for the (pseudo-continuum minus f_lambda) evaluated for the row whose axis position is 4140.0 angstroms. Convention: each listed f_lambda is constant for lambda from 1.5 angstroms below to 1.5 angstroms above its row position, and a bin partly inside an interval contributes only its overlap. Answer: 1.1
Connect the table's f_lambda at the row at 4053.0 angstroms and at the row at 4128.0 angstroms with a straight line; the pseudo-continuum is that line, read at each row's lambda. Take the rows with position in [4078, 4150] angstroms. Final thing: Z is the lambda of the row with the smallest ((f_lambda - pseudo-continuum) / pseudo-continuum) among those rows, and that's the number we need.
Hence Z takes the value 4149.0 angstroms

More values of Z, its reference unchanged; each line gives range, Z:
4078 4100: 4080.0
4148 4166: 4149.0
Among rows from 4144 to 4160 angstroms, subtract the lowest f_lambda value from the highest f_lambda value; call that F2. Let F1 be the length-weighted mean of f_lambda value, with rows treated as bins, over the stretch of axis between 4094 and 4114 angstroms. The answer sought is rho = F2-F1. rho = -15.0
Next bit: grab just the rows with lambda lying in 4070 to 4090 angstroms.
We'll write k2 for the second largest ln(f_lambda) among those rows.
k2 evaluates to 3.01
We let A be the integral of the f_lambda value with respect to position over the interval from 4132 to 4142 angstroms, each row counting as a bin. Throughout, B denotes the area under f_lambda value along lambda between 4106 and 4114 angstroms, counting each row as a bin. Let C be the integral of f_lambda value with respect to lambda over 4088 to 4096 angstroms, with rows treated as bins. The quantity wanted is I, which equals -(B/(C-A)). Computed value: 6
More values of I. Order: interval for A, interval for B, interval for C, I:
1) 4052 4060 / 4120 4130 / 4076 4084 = -29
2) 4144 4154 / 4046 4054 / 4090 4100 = -7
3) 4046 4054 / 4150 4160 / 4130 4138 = 99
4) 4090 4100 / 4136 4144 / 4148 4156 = 3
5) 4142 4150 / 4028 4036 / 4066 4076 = -3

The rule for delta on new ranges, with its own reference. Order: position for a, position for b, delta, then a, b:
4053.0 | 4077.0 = 2.1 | -1.4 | 0.54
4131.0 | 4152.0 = 0.7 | 0.5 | 1.44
